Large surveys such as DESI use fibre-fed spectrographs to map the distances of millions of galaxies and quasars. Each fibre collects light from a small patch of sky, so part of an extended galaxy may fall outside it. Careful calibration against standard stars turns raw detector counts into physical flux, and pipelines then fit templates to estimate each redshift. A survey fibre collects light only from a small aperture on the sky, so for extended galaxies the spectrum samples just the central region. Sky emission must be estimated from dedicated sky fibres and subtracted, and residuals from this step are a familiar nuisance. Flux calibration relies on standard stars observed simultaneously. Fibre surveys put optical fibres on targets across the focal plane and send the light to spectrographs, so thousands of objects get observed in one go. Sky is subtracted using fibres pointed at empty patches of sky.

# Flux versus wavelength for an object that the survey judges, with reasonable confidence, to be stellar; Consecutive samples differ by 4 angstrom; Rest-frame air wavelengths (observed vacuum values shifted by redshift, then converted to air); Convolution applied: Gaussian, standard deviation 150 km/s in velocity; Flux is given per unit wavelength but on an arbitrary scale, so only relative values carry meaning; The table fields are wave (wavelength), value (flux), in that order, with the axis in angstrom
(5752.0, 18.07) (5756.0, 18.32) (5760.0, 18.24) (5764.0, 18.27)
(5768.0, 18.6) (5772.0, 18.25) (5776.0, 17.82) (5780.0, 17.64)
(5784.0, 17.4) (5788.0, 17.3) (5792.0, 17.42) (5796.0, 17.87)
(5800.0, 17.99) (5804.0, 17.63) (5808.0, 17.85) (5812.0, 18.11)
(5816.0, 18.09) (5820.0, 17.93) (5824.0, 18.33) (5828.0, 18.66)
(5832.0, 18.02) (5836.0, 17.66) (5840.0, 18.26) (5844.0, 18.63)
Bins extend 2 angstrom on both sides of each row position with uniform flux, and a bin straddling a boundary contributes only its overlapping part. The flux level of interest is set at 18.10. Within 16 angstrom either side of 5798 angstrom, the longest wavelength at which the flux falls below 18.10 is 5808.0 angstrom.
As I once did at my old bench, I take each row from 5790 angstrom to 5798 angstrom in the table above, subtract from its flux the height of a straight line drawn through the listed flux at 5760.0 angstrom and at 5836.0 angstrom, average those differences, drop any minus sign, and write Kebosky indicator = 0.34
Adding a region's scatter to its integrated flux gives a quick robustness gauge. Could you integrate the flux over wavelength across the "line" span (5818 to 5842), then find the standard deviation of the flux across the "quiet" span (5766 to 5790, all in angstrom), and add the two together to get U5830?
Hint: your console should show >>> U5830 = 436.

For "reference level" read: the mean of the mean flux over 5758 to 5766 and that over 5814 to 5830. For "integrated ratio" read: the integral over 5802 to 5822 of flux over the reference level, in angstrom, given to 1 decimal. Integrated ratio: 19.6 angstrom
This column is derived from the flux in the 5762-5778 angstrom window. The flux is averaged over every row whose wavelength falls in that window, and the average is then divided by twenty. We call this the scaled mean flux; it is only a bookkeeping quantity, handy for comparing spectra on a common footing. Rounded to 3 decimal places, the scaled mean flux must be 0.912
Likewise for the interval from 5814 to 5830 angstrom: 0.913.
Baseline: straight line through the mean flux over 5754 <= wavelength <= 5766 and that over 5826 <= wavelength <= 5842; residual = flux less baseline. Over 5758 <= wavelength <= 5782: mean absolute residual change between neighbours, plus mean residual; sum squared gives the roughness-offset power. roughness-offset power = 0.020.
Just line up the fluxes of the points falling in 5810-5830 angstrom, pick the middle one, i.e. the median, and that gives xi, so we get 18.1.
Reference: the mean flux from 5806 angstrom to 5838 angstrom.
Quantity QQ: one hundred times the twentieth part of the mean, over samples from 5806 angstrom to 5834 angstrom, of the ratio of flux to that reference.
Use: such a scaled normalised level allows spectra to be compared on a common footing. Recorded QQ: 5.02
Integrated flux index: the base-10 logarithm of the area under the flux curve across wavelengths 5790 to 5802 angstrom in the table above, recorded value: 2.33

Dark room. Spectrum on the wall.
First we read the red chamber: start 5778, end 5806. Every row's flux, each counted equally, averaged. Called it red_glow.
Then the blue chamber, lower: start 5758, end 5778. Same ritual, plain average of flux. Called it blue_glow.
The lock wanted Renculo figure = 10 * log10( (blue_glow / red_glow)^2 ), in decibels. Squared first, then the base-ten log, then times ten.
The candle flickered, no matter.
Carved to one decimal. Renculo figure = 0.3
